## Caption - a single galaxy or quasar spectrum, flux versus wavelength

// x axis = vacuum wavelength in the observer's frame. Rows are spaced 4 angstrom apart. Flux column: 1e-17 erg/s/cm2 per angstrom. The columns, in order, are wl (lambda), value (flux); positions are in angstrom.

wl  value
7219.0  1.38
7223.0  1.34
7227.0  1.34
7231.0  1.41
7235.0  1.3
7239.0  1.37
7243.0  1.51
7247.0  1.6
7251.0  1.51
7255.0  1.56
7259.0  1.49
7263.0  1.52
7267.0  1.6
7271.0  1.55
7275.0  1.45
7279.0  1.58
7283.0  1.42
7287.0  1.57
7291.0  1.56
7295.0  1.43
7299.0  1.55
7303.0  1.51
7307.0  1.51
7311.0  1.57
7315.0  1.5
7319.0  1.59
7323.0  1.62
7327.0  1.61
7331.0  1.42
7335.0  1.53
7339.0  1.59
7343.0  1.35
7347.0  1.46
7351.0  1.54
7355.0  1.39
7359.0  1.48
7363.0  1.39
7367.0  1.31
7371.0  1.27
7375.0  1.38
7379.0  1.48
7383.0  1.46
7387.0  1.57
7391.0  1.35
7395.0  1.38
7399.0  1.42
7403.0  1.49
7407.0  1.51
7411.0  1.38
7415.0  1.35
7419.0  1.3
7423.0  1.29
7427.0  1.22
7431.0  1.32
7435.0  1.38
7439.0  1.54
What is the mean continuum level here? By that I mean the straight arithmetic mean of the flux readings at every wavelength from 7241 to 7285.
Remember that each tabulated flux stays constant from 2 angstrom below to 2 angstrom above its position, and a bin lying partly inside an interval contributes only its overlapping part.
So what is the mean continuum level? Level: 1.53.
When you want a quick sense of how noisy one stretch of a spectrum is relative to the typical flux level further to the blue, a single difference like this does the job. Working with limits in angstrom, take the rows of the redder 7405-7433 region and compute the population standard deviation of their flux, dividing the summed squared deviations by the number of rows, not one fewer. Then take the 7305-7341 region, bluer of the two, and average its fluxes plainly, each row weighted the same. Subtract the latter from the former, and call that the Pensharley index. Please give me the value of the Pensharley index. -1.46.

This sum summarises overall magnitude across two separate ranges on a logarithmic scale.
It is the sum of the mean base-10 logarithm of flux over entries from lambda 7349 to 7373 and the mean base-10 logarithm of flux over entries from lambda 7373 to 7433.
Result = 0.287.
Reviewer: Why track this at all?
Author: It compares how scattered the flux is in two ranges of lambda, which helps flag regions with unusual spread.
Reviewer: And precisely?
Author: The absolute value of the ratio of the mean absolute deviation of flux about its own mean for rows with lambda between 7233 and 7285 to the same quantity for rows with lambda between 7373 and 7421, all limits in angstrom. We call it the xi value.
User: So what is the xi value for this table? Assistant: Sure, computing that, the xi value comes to 1.1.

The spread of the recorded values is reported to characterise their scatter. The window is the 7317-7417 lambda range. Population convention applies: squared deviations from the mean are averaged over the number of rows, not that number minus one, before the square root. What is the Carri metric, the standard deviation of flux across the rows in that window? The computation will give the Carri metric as 0.10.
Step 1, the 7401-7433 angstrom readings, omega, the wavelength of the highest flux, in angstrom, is 7407.0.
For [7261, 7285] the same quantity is 7267.0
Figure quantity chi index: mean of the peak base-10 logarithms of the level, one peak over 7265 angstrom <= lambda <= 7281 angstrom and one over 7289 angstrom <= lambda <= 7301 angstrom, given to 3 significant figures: 0.199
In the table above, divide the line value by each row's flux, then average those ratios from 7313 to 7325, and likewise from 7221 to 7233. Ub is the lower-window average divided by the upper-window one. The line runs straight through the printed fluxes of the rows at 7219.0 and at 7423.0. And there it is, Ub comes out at 1.186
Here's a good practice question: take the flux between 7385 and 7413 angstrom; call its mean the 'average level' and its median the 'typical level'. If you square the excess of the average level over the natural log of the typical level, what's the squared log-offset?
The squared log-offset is 1.19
